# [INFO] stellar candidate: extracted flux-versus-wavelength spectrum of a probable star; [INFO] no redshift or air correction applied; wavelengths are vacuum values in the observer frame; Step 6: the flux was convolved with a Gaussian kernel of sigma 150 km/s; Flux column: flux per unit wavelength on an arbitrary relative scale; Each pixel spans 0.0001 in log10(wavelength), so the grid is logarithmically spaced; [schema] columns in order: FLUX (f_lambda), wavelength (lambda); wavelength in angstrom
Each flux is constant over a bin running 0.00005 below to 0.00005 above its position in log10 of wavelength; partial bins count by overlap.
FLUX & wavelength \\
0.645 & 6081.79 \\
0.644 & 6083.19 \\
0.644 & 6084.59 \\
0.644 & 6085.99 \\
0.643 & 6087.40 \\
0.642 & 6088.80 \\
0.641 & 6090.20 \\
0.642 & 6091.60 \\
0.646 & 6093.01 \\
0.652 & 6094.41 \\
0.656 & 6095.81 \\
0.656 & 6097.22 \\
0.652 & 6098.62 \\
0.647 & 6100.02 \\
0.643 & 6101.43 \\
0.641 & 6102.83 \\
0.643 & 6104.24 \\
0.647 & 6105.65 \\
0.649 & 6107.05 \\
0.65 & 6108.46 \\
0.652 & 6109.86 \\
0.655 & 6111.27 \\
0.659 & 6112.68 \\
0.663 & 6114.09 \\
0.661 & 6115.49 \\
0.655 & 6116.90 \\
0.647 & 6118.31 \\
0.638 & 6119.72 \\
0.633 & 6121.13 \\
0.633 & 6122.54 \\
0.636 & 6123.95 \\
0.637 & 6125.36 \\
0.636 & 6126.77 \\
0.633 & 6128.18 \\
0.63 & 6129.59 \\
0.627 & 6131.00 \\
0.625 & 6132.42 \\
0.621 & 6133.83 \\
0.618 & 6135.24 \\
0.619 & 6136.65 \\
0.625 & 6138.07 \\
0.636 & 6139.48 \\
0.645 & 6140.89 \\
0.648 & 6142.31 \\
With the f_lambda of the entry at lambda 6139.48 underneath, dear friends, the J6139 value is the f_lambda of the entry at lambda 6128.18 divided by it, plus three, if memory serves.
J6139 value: 4.00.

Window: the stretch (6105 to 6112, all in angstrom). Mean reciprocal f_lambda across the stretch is 1.54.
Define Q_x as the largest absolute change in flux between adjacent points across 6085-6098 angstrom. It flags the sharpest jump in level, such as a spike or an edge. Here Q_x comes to 0.0060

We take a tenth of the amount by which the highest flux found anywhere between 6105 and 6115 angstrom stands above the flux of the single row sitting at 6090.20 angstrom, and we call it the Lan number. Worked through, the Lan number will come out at 0.0022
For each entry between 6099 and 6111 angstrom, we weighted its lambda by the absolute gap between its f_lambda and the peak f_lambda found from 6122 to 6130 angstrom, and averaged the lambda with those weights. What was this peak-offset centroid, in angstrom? 6105.8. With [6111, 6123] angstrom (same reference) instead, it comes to 6115.0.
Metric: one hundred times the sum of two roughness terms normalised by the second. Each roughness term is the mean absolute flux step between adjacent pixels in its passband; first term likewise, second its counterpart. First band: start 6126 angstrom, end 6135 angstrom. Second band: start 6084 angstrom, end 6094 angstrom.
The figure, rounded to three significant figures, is 325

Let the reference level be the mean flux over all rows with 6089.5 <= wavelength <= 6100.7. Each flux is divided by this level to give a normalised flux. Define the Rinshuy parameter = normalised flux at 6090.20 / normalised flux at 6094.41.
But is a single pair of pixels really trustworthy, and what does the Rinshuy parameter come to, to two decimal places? 0.98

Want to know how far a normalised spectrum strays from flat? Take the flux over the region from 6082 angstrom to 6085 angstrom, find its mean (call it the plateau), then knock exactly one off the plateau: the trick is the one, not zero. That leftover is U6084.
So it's -0.356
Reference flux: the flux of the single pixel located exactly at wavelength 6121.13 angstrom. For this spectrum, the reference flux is 0.633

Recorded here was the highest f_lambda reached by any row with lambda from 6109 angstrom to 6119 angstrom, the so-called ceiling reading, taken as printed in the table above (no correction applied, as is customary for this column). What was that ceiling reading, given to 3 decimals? 0.663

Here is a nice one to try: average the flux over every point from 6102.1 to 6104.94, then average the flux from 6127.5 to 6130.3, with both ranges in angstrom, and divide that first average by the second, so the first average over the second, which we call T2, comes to 1.02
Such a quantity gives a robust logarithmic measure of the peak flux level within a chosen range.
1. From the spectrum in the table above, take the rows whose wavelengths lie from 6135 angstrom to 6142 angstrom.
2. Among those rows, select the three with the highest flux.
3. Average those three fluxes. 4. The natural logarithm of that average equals -0.454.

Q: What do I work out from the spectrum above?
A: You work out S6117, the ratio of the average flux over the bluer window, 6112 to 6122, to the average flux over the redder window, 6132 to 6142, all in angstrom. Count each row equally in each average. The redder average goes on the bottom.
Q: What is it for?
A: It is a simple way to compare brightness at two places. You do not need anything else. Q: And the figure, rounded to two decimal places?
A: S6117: 1.04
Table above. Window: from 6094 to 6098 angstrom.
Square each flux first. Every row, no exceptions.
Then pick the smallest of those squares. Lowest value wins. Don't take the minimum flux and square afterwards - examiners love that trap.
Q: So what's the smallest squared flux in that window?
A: 0.425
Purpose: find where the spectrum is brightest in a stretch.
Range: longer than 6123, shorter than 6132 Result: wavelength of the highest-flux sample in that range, 6125.36 angstrom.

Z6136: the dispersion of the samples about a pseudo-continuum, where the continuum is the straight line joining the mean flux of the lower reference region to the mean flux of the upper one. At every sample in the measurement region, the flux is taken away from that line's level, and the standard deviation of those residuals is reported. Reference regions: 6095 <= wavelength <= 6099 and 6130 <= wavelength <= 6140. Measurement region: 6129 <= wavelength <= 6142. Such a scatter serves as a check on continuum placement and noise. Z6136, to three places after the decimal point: 0.010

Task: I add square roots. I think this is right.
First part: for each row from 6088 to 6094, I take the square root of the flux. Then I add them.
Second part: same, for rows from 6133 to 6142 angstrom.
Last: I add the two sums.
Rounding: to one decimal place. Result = 8.0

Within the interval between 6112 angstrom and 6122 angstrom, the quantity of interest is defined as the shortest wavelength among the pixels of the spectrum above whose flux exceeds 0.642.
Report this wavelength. 6112.68 angstrom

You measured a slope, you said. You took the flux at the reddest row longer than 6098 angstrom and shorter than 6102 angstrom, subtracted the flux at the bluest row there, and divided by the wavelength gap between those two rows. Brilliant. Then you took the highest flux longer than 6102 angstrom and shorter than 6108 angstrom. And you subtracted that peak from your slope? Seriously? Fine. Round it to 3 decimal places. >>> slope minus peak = -0.652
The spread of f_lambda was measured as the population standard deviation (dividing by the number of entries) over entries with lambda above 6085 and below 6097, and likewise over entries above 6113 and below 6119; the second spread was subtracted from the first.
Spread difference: -0.0012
